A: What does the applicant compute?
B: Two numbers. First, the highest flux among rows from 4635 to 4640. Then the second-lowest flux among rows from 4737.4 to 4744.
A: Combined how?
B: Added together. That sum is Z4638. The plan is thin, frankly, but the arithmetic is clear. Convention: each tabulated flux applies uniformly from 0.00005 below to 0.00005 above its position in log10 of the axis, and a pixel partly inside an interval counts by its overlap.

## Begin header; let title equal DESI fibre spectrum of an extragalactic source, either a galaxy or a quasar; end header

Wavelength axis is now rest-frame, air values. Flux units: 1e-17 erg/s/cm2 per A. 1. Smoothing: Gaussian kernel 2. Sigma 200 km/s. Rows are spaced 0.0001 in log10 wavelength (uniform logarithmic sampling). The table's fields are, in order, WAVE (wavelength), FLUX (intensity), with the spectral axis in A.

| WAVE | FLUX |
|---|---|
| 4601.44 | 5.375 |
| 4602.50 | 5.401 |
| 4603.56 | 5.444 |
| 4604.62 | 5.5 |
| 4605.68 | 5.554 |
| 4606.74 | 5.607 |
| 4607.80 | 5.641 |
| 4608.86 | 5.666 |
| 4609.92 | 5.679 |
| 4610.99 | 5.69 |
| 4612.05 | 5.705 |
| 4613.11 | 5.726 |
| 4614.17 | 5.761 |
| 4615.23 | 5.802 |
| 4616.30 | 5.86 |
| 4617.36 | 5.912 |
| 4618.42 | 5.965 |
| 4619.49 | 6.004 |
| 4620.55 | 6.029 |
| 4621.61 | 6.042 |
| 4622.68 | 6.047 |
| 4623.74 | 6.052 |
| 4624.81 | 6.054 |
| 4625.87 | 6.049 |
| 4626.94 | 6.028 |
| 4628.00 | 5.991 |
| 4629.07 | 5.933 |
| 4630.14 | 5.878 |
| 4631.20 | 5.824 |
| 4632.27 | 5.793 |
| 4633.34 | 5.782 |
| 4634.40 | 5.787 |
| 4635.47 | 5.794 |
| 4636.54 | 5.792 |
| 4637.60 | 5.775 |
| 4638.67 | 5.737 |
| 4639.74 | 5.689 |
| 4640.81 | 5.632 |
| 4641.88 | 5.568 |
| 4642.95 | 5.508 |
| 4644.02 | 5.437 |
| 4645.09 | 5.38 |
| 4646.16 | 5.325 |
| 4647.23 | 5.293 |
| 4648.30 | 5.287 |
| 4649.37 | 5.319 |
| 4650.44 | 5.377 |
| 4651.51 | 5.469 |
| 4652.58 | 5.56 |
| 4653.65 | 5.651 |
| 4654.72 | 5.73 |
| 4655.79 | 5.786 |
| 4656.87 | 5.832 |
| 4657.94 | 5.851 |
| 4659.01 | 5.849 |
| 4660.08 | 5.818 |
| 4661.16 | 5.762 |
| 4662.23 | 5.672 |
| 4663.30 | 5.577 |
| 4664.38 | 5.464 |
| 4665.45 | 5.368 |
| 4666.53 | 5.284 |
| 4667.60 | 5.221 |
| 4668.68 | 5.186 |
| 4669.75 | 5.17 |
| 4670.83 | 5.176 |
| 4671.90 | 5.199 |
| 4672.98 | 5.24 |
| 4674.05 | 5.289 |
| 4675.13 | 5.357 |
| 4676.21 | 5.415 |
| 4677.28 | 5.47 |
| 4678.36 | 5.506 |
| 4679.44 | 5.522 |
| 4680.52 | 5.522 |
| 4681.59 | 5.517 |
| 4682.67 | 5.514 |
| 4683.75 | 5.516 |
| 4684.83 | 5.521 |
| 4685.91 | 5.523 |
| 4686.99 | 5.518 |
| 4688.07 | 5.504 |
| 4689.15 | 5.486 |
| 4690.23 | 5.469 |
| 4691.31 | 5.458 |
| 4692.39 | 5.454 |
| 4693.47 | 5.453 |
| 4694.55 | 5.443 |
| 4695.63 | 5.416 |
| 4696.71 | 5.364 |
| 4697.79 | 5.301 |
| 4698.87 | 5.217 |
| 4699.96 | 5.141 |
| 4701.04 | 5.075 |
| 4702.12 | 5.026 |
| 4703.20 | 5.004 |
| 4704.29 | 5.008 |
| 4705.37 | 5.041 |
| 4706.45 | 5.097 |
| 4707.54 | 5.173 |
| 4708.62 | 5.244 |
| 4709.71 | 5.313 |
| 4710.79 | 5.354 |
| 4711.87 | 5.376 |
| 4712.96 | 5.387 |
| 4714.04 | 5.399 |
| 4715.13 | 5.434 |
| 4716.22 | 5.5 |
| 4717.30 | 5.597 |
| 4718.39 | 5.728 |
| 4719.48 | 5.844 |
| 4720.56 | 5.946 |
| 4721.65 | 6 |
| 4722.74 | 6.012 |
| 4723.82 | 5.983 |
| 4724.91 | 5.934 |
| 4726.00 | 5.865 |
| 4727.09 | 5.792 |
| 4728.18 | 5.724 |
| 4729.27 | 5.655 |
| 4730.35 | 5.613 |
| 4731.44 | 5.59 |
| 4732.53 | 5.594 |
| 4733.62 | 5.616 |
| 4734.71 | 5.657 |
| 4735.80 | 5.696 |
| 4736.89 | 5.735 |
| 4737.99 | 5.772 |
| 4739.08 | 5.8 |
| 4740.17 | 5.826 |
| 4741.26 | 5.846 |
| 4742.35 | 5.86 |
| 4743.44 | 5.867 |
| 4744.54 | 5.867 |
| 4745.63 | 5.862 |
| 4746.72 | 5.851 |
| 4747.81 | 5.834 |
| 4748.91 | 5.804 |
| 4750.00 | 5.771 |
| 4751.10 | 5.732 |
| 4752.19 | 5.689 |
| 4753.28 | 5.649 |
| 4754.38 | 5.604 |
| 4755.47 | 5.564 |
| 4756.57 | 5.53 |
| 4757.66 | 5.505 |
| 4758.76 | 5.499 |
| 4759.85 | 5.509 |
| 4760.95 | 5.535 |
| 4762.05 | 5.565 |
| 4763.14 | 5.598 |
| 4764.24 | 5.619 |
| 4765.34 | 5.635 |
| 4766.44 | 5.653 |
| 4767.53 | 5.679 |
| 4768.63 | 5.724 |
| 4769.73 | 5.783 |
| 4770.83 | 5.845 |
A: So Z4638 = 11.6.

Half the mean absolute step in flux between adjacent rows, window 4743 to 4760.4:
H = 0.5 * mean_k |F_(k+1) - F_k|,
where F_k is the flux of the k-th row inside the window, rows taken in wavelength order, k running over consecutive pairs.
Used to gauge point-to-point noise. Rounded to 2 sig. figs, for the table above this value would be 0.013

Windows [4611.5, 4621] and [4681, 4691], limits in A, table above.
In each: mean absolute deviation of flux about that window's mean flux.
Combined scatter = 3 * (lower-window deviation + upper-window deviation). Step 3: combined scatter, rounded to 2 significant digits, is 0.35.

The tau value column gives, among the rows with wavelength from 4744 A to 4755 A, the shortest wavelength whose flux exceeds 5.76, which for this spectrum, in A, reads 4744.54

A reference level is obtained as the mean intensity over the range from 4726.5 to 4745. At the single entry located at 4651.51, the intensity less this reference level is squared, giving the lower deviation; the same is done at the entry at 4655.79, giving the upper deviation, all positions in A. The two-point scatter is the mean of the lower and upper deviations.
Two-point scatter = 0.037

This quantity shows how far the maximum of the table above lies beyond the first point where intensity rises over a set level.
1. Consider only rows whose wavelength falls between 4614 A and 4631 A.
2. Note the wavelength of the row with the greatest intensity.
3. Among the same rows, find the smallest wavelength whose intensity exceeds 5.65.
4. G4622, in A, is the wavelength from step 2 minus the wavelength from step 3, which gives 10.6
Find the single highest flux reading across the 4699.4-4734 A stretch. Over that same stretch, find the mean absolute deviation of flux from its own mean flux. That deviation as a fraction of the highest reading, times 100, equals 4.6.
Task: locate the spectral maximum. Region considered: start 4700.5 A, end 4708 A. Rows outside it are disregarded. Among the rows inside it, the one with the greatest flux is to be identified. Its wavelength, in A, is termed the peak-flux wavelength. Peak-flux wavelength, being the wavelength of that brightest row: 4707.54 A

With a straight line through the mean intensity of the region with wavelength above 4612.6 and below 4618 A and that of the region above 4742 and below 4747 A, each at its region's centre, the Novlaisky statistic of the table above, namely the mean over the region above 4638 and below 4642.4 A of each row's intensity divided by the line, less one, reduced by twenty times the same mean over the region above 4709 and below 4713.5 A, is 1.7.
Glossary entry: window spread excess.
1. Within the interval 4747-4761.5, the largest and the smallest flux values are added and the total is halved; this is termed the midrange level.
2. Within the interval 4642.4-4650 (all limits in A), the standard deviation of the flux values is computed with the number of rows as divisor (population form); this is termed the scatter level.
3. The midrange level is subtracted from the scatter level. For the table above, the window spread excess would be -5.59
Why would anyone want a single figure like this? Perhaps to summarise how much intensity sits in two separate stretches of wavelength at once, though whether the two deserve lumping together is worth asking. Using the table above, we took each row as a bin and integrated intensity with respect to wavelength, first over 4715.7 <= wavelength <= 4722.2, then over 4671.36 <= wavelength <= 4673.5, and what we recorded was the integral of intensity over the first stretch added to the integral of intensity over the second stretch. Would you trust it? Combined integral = 49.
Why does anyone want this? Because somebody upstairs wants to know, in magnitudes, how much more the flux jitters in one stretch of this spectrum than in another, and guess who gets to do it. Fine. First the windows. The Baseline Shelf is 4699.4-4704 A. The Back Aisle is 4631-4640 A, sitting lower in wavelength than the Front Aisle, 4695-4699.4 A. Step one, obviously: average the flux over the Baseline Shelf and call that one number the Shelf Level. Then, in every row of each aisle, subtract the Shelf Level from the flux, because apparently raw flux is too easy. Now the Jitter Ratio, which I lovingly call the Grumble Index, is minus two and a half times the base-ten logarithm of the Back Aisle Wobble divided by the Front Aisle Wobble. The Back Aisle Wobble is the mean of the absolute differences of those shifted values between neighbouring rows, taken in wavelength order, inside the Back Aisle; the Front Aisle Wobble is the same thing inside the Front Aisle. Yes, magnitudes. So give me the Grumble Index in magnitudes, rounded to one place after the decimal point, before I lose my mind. 1.3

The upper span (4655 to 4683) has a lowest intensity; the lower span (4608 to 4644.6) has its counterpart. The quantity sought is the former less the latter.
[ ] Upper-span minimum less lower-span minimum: -0.3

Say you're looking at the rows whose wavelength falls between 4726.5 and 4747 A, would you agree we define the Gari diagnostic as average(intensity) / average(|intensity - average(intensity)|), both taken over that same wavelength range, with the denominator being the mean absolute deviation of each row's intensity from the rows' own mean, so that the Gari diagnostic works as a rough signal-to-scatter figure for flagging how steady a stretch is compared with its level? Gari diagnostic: 64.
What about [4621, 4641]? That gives 48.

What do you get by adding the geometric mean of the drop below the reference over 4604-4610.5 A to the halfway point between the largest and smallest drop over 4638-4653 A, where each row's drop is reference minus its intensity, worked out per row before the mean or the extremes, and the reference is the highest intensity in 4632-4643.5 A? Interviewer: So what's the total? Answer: 0.46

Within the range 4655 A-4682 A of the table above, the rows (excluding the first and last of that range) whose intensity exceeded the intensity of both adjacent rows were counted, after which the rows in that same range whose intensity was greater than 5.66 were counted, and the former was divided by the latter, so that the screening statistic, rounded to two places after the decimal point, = 0.14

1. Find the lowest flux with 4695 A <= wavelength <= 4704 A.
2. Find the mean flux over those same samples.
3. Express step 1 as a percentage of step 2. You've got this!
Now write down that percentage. 96.4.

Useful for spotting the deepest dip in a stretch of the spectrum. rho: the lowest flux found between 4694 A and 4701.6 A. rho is 5.075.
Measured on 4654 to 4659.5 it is 5.73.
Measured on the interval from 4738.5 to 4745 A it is 5.8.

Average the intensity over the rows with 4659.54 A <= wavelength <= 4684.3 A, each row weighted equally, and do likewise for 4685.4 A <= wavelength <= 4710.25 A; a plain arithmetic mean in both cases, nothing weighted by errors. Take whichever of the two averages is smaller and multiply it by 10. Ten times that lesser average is 53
